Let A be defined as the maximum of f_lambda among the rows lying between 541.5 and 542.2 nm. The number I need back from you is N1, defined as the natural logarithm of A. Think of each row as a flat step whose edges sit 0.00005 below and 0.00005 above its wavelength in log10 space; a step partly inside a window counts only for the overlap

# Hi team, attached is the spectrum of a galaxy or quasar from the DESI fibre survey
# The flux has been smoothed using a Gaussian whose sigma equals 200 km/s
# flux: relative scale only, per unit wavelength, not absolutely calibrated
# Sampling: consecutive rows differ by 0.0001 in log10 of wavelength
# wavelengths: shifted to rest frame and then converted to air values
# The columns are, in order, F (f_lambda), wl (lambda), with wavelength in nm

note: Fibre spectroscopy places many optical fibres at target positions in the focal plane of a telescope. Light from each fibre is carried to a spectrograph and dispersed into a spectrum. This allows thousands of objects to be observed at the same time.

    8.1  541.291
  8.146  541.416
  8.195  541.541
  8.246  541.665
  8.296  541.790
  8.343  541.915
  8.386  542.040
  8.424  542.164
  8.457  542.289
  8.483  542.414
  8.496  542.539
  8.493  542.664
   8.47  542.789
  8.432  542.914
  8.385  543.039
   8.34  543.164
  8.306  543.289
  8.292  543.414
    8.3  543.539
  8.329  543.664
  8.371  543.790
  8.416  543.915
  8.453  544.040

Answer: 2.13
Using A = 8.424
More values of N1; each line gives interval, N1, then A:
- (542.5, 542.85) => 2.14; 8.496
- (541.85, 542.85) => 2.14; 8.496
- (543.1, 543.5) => 2.12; 8.34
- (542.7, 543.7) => 2.14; 8.47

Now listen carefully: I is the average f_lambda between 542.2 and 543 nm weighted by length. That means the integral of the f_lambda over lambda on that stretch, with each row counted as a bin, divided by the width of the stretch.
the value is 8.46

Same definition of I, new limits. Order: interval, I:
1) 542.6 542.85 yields 8.48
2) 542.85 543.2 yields 8.39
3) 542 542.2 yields 8.44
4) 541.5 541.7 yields 8.25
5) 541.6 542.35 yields 8.37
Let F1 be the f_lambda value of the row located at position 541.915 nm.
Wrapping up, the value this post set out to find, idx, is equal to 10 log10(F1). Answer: 9.21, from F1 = 8.343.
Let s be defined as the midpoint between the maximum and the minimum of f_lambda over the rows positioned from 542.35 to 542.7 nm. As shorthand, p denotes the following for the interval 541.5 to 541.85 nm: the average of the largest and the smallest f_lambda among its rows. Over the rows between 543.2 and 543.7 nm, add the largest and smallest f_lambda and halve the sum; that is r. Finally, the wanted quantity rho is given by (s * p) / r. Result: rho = 8.42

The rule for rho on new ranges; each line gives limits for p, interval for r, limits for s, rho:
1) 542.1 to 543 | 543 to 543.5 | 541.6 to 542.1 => 8.44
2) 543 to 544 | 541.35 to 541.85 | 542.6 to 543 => 8.60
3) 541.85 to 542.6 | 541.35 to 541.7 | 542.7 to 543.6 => 8.61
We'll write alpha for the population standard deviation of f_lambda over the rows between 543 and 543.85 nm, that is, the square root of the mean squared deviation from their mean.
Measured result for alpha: 0.033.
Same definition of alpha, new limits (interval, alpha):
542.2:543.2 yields 0.052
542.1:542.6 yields 0.028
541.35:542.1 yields 0.083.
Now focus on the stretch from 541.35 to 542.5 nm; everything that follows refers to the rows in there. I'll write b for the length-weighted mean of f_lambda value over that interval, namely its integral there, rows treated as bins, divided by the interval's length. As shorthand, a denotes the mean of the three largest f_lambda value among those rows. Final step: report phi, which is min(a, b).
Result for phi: 8.33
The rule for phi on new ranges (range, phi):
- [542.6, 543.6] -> 8.38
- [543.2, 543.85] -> 8.32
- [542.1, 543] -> 8.47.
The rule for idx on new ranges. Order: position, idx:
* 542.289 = 9.27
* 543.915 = 9.25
